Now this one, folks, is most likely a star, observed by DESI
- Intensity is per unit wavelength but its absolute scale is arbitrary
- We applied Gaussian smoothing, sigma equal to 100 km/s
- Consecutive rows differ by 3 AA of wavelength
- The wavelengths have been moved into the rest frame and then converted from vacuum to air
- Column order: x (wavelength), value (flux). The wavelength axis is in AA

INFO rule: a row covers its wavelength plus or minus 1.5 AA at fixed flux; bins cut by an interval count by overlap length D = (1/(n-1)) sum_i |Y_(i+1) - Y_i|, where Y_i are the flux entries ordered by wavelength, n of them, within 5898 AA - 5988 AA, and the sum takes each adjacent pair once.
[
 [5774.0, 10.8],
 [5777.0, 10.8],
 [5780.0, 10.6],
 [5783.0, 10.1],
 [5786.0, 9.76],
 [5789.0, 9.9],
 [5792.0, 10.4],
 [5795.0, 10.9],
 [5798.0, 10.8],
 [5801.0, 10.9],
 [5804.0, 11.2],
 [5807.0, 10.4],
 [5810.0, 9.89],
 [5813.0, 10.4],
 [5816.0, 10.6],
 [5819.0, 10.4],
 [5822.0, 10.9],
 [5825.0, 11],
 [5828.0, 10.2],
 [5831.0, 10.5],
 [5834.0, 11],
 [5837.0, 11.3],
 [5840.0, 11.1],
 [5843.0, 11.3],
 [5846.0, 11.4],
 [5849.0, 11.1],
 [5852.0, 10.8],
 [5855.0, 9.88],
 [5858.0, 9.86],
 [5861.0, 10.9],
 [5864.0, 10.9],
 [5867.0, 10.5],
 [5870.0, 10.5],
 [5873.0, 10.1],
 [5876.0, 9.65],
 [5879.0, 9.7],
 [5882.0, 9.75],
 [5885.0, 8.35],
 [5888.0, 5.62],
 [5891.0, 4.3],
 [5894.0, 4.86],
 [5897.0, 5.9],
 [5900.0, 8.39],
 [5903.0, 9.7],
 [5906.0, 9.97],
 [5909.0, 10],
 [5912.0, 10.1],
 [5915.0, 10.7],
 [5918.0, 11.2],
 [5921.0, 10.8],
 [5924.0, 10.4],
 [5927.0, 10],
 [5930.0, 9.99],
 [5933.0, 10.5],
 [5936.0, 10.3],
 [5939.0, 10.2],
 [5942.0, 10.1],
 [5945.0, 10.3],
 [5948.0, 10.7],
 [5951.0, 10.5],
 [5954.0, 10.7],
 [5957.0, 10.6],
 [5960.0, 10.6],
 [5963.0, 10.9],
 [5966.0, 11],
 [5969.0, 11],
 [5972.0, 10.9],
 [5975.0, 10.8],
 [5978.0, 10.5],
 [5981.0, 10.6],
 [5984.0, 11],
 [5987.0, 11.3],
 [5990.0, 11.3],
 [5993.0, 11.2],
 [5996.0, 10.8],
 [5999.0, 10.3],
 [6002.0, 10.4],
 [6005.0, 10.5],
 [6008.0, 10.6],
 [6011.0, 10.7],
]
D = 0.27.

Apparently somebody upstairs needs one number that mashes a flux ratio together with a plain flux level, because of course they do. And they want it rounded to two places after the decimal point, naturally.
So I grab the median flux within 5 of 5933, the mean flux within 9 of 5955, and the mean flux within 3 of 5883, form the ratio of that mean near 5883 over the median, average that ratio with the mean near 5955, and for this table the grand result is 5.77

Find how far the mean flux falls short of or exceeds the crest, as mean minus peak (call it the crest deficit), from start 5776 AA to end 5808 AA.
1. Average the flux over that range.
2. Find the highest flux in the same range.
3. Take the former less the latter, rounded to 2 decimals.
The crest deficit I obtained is -0.68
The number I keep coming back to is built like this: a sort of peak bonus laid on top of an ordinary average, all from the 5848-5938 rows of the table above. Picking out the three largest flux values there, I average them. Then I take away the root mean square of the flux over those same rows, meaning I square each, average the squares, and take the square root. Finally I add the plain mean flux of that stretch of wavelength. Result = 10.9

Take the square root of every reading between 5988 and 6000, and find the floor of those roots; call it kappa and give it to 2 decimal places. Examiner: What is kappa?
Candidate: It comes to 3.21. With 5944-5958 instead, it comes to 3.21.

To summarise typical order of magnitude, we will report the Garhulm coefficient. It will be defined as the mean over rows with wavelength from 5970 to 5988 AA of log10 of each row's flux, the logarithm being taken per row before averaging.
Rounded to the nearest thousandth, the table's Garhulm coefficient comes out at 1.035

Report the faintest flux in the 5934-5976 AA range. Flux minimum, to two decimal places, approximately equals 10.10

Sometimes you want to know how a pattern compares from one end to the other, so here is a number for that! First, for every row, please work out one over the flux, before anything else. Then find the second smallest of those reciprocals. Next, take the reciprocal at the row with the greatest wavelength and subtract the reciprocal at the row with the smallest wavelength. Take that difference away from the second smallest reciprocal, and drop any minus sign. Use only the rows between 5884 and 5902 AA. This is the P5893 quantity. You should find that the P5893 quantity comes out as 0.120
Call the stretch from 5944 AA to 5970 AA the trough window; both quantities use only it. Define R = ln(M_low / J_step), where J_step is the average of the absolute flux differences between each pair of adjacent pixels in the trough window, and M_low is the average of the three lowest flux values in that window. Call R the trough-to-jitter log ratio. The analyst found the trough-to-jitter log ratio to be 4.2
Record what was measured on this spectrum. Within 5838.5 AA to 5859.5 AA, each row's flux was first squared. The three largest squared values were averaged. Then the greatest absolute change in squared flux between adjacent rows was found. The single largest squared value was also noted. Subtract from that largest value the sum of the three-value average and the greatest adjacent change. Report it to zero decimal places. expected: -16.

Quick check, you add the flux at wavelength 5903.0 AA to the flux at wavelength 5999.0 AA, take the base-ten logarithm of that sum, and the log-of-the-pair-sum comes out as 1.30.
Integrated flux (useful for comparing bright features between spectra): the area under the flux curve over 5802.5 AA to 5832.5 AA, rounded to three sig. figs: 316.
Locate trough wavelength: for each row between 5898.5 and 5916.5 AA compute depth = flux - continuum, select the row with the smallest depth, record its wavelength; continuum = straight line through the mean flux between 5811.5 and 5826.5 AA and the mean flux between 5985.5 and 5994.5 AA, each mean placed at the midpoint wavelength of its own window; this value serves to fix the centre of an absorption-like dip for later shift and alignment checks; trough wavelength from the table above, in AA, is 5900.0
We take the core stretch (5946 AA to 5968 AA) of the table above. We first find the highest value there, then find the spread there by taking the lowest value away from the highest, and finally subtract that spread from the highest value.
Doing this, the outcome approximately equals 10.50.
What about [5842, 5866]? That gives 9.86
